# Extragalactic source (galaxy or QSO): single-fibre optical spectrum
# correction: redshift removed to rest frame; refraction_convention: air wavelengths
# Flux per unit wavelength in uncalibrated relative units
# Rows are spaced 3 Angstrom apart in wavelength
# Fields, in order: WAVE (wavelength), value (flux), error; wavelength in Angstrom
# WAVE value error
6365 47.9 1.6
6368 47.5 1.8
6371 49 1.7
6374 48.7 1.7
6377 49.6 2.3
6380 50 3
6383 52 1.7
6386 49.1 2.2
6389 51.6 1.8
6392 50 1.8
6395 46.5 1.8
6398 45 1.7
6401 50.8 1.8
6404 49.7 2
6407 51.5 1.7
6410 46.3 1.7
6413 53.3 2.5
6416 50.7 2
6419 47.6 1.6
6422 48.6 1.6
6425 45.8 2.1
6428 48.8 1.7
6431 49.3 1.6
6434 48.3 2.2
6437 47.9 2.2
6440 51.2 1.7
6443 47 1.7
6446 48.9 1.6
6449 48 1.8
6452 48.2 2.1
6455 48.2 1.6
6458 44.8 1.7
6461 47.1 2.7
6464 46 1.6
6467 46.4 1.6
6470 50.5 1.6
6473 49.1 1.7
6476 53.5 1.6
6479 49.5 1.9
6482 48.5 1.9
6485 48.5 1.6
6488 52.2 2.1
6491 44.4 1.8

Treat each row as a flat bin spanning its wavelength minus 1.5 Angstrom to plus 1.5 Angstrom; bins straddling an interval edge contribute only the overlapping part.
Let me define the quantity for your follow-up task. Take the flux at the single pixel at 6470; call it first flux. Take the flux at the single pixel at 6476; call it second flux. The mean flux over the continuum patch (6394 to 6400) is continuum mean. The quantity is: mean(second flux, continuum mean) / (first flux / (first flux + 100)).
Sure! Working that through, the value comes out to 148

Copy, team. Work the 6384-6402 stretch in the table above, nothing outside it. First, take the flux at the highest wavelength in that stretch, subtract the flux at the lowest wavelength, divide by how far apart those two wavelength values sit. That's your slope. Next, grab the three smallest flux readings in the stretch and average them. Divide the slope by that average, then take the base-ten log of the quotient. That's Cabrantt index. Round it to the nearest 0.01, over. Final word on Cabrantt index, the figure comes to -2.62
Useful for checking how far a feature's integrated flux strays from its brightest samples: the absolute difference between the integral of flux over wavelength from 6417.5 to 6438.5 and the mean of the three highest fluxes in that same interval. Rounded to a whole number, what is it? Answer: 960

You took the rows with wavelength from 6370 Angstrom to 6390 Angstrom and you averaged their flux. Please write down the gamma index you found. 50.0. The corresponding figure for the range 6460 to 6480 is 48.9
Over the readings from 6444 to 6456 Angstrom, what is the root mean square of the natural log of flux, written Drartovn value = 3.88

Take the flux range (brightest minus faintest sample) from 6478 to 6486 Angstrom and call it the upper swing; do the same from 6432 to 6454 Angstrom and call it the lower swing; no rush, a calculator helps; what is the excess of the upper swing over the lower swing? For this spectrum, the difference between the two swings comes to -3.2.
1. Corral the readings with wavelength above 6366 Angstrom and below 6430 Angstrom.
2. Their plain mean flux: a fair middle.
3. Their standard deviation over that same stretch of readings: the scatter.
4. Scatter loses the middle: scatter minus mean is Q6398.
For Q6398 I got -47.0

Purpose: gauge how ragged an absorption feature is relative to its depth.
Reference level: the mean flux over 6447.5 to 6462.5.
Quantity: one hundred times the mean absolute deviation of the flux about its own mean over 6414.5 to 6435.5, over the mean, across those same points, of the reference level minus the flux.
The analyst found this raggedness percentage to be -88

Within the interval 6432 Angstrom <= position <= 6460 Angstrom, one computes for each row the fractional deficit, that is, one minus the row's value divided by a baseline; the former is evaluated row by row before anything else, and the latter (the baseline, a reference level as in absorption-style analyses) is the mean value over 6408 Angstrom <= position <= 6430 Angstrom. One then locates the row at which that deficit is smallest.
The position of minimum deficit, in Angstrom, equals 6440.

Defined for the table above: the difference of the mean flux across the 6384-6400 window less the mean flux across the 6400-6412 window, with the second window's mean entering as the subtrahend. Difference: -1.1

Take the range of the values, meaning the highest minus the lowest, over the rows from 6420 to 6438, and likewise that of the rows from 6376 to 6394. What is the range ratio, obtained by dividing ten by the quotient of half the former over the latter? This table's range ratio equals 17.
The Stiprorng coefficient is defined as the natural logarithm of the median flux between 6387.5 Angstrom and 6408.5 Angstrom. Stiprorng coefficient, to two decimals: 3.91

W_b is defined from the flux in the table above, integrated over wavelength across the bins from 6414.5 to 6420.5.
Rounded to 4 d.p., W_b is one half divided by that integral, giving 0.0017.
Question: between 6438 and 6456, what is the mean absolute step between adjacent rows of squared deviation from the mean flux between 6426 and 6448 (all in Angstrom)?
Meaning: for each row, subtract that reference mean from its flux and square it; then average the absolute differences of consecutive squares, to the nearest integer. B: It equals 1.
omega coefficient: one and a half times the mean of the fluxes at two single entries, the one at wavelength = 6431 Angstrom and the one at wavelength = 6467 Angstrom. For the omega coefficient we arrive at 71.8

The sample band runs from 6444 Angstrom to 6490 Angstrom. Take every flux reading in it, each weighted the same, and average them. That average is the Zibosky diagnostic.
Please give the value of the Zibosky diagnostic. 48.6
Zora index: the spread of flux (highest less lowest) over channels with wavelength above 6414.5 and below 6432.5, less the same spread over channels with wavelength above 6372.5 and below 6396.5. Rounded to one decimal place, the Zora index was -0.6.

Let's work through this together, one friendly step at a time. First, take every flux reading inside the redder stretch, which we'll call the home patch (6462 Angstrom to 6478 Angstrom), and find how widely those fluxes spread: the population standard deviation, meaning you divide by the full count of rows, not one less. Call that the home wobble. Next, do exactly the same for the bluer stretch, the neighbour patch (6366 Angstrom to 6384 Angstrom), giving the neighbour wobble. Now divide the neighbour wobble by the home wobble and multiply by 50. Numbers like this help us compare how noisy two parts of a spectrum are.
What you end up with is 25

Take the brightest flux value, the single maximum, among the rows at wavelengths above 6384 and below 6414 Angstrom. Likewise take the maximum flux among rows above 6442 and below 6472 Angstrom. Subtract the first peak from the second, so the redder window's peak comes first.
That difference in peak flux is -2.8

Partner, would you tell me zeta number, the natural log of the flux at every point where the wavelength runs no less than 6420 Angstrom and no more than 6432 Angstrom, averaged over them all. 3.87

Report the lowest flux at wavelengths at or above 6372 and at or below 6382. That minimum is 48.7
